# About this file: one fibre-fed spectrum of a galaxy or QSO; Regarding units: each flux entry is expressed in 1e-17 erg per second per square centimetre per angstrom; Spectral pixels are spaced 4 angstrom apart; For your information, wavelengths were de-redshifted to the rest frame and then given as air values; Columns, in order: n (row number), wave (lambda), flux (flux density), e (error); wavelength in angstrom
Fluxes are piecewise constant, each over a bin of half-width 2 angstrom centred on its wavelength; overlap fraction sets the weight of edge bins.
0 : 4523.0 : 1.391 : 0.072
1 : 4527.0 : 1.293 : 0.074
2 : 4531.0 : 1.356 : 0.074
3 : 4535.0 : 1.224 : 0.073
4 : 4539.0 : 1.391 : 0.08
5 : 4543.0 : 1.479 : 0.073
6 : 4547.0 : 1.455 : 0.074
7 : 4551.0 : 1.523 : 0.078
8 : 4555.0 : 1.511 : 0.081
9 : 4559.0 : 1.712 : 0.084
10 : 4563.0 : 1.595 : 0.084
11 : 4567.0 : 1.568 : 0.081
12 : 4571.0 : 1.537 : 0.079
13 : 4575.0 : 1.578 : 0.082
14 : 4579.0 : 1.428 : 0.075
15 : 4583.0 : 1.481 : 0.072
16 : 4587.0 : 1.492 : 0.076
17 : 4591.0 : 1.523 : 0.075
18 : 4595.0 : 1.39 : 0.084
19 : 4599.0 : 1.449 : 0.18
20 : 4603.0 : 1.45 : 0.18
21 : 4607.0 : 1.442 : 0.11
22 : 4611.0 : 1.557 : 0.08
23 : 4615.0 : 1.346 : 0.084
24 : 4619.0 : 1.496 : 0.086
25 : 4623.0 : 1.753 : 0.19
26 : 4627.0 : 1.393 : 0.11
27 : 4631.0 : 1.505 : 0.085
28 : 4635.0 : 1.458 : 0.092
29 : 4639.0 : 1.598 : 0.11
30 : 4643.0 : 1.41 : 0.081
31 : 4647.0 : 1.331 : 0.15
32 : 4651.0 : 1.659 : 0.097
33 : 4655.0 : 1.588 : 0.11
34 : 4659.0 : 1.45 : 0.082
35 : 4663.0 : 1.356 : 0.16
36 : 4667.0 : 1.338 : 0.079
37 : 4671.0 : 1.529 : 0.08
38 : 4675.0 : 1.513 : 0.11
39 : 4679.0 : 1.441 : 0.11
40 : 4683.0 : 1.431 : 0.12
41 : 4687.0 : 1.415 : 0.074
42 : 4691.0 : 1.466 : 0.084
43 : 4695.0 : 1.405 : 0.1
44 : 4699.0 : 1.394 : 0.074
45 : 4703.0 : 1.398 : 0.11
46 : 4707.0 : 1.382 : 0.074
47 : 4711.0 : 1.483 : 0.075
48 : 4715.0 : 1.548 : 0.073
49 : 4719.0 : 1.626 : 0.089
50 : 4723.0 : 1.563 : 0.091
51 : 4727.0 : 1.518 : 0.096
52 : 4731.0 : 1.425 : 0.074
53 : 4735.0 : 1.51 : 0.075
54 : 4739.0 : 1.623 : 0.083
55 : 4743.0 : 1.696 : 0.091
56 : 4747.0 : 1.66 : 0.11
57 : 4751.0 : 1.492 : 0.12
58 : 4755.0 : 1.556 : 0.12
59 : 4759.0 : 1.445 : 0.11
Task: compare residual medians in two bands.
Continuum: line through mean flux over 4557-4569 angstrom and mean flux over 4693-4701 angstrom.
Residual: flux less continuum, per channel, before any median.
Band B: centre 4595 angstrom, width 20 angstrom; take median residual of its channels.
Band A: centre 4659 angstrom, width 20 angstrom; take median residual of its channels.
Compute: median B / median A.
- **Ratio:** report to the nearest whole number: 8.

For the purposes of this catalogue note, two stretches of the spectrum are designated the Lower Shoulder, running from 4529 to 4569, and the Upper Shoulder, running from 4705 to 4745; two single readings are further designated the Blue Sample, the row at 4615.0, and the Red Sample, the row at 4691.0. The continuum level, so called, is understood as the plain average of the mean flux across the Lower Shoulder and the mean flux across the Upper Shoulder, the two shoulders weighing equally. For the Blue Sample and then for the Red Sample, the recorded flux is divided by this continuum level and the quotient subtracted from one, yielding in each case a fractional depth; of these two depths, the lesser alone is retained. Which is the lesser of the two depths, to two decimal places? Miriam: 0.03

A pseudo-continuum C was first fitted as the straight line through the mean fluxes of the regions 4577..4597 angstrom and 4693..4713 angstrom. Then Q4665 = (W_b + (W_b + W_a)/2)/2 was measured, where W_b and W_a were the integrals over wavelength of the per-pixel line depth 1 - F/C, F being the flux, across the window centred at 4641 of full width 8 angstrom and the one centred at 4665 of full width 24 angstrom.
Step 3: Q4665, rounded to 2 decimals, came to -0.41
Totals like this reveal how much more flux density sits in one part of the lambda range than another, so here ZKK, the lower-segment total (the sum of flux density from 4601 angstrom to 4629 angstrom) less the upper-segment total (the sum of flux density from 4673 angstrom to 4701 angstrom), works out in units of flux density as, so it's 0.37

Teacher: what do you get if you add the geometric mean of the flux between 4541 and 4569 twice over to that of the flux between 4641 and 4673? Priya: 4.55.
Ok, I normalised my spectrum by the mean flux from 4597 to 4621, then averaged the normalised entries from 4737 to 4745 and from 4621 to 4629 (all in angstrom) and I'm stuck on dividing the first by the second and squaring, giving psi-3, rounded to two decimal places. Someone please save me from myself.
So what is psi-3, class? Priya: 1.11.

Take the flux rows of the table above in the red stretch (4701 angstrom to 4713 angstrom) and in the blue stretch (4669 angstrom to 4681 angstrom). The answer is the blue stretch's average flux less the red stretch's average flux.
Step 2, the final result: 0.07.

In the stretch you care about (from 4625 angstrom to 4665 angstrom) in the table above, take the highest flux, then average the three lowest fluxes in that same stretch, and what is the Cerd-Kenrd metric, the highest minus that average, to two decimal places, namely 0.30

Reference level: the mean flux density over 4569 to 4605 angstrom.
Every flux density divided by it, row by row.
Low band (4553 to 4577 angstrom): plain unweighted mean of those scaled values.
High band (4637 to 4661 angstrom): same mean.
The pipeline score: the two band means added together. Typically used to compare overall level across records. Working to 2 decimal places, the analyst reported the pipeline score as 2.09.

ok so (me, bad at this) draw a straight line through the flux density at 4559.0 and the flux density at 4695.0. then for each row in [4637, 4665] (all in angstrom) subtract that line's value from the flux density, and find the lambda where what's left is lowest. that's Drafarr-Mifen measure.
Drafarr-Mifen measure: 4647.0 angstrom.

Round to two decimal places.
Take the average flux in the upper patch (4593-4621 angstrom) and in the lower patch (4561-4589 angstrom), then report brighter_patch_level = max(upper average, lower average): 1.53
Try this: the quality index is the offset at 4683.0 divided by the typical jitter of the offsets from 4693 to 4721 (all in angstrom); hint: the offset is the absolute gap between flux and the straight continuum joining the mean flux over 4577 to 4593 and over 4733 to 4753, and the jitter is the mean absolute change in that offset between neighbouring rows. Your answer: 3.4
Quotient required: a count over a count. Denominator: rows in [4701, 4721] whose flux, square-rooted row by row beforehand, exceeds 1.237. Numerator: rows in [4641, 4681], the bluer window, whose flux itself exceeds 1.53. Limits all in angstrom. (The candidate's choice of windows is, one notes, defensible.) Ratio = 1.0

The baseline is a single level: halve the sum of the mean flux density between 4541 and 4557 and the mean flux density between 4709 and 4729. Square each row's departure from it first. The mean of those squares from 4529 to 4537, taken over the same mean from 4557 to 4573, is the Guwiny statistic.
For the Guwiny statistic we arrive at 5.1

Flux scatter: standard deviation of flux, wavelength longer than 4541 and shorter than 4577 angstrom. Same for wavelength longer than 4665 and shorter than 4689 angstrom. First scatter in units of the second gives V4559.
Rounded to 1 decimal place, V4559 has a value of 1.1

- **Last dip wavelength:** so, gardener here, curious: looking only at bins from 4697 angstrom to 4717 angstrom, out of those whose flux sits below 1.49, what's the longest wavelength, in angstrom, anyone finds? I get 4711.0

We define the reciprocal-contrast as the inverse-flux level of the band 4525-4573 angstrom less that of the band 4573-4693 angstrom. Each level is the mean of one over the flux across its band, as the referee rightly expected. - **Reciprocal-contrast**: 0.01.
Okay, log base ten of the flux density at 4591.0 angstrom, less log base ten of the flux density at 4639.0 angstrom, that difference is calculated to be -0.02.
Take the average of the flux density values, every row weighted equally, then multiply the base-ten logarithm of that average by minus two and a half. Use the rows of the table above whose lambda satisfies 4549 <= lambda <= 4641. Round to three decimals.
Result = -0.449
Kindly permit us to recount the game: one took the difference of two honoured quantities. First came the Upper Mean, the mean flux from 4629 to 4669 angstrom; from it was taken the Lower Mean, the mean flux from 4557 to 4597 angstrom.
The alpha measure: -0.061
